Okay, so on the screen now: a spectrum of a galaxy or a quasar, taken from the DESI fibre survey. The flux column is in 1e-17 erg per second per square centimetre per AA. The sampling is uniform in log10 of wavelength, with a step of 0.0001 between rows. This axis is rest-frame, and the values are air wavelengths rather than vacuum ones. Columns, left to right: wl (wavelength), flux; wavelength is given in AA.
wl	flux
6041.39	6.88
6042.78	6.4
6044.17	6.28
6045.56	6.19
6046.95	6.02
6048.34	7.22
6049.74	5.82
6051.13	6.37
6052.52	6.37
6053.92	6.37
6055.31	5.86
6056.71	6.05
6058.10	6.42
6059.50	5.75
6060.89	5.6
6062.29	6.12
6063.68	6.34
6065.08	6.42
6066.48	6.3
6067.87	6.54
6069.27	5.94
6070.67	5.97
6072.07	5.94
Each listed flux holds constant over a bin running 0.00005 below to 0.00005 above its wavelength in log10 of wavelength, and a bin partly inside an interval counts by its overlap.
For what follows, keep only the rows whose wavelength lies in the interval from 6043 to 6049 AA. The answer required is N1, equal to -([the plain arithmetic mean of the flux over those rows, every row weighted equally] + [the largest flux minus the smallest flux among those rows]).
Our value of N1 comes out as -7.63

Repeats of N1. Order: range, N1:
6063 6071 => -6.85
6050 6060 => -6.84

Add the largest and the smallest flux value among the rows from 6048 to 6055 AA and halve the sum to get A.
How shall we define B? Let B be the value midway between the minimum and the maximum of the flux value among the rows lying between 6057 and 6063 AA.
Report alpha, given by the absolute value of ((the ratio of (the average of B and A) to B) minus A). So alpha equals 5.48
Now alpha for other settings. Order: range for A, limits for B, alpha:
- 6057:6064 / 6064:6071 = 5.03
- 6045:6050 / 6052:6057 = 5.49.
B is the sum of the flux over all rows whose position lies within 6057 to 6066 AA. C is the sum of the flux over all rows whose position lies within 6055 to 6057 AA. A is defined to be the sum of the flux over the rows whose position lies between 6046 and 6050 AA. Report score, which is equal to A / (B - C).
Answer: 0.8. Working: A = 19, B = 37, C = 11.9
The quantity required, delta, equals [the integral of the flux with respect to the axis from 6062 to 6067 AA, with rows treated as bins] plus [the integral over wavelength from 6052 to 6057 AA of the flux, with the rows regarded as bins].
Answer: 62.3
